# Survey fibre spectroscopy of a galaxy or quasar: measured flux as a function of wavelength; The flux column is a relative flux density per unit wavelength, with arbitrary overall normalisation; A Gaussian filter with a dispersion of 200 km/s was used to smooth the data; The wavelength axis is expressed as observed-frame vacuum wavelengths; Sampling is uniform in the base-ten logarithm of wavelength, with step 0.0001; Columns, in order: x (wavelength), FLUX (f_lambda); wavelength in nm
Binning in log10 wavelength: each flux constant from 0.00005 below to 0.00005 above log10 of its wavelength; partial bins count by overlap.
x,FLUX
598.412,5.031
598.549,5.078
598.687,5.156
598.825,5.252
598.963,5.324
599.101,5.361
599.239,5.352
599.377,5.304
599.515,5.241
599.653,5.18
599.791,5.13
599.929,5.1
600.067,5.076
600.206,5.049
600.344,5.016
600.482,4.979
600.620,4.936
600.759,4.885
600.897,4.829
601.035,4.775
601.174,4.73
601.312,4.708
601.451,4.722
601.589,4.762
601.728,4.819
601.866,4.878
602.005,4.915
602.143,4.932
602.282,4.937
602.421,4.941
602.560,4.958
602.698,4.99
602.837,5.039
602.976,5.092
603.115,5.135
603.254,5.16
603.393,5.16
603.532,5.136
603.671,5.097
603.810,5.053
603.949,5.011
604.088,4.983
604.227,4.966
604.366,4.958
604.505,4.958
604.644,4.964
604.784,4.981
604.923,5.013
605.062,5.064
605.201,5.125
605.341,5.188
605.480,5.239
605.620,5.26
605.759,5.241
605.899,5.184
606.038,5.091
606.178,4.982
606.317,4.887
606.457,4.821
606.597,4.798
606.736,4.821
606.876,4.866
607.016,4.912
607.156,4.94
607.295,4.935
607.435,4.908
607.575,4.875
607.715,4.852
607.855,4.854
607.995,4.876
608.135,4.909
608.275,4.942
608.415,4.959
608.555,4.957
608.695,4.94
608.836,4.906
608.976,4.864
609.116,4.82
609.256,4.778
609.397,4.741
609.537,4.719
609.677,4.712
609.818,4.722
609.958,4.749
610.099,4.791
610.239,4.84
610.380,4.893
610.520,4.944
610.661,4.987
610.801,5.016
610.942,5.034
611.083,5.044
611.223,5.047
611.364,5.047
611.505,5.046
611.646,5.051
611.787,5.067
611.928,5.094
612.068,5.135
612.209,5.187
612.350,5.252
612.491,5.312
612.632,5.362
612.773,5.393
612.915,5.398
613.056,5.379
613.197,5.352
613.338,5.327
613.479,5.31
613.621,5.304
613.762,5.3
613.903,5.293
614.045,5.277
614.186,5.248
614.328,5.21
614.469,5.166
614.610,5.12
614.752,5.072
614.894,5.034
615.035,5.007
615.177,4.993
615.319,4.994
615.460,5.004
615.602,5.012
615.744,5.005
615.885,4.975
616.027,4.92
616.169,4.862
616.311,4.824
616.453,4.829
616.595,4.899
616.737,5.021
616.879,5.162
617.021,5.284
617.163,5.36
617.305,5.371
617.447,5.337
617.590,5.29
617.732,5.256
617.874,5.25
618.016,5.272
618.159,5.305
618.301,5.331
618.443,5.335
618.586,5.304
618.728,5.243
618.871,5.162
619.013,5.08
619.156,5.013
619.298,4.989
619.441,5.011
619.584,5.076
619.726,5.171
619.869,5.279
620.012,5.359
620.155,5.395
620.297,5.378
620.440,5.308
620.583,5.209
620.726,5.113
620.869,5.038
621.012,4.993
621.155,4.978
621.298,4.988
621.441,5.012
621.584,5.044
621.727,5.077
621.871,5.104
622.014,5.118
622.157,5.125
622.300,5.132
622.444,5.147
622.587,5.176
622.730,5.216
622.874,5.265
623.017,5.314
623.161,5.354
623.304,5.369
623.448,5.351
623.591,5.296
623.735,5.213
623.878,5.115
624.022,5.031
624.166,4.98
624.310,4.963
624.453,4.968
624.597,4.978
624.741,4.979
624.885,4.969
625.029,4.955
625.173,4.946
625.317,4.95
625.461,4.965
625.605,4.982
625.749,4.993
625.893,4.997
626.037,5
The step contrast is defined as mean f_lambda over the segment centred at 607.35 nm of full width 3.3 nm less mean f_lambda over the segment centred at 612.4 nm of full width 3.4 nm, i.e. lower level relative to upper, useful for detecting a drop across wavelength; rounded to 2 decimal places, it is -0.28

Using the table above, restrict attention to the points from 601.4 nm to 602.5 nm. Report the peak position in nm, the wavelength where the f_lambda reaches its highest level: 602.421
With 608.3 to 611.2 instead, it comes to 611.083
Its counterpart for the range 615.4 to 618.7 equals 617.305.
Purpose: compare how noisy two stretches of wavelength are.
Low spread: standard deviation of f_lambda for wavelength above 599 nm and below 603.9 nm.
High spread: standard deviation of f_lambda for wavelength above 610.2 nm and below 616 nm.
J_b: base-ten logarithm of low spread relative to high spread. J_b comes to 0.1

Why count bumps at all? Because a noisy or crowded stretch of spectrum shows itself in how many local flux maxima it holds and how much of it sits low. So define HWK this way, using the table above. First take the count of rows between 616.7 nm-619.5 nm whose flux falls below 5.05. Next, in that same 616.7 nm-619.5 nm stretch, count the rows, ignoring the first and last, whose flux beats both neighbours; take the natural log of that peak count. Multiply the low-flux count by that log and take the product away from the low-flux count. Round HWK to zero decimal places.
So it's 1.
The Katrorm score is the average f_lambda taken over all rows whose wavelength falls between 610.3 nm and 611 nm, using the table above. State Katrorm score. 4.97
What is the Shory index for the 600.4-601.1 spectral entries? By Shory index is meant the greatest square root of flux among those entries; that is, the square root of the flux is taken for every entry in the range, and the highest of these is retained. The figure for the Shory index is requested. 2.231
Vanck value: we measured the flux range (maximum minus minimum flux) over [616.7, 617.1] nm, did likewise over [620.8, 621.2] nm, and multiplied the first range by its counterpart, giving 0.016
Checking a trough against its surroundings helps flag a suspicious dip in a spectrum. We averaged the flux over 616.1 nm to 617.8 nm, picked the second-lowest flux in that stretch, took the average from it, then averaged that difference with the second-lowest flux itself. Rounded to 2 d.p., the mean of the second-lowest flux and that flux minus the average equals 2.27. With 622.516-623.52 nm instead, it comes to 2.57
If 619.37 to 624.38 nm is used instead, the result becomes 2.40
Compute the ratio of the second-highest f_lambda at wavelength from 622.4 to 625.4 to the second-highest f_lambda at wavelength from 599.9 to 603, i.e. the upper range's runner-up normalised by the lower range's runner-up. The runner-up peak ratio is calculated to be 1.05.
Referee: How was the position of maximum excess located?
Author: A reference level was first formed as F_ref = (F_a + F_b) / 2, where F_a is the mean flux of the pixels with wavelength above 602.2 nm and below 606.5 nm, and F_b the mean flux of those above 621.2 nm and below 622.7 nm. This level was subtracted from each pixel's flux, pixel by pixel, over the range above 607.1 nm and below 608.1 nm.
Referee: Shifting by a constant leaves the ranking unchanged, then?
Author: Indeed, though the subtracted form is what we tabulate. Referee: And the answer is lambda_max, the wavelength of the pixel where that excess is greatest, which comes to 607.156 nm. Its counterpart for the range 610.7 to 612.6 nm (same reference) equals 612.491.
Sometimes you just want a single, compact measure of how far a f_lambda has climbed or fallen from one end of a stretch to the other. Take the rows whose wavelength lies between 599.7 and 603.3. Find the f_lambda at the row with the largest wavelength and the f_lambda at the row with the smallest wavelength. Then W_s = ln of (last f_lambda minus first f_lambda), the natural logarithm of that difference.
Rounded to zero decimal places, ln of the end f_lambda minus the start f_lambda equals -4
